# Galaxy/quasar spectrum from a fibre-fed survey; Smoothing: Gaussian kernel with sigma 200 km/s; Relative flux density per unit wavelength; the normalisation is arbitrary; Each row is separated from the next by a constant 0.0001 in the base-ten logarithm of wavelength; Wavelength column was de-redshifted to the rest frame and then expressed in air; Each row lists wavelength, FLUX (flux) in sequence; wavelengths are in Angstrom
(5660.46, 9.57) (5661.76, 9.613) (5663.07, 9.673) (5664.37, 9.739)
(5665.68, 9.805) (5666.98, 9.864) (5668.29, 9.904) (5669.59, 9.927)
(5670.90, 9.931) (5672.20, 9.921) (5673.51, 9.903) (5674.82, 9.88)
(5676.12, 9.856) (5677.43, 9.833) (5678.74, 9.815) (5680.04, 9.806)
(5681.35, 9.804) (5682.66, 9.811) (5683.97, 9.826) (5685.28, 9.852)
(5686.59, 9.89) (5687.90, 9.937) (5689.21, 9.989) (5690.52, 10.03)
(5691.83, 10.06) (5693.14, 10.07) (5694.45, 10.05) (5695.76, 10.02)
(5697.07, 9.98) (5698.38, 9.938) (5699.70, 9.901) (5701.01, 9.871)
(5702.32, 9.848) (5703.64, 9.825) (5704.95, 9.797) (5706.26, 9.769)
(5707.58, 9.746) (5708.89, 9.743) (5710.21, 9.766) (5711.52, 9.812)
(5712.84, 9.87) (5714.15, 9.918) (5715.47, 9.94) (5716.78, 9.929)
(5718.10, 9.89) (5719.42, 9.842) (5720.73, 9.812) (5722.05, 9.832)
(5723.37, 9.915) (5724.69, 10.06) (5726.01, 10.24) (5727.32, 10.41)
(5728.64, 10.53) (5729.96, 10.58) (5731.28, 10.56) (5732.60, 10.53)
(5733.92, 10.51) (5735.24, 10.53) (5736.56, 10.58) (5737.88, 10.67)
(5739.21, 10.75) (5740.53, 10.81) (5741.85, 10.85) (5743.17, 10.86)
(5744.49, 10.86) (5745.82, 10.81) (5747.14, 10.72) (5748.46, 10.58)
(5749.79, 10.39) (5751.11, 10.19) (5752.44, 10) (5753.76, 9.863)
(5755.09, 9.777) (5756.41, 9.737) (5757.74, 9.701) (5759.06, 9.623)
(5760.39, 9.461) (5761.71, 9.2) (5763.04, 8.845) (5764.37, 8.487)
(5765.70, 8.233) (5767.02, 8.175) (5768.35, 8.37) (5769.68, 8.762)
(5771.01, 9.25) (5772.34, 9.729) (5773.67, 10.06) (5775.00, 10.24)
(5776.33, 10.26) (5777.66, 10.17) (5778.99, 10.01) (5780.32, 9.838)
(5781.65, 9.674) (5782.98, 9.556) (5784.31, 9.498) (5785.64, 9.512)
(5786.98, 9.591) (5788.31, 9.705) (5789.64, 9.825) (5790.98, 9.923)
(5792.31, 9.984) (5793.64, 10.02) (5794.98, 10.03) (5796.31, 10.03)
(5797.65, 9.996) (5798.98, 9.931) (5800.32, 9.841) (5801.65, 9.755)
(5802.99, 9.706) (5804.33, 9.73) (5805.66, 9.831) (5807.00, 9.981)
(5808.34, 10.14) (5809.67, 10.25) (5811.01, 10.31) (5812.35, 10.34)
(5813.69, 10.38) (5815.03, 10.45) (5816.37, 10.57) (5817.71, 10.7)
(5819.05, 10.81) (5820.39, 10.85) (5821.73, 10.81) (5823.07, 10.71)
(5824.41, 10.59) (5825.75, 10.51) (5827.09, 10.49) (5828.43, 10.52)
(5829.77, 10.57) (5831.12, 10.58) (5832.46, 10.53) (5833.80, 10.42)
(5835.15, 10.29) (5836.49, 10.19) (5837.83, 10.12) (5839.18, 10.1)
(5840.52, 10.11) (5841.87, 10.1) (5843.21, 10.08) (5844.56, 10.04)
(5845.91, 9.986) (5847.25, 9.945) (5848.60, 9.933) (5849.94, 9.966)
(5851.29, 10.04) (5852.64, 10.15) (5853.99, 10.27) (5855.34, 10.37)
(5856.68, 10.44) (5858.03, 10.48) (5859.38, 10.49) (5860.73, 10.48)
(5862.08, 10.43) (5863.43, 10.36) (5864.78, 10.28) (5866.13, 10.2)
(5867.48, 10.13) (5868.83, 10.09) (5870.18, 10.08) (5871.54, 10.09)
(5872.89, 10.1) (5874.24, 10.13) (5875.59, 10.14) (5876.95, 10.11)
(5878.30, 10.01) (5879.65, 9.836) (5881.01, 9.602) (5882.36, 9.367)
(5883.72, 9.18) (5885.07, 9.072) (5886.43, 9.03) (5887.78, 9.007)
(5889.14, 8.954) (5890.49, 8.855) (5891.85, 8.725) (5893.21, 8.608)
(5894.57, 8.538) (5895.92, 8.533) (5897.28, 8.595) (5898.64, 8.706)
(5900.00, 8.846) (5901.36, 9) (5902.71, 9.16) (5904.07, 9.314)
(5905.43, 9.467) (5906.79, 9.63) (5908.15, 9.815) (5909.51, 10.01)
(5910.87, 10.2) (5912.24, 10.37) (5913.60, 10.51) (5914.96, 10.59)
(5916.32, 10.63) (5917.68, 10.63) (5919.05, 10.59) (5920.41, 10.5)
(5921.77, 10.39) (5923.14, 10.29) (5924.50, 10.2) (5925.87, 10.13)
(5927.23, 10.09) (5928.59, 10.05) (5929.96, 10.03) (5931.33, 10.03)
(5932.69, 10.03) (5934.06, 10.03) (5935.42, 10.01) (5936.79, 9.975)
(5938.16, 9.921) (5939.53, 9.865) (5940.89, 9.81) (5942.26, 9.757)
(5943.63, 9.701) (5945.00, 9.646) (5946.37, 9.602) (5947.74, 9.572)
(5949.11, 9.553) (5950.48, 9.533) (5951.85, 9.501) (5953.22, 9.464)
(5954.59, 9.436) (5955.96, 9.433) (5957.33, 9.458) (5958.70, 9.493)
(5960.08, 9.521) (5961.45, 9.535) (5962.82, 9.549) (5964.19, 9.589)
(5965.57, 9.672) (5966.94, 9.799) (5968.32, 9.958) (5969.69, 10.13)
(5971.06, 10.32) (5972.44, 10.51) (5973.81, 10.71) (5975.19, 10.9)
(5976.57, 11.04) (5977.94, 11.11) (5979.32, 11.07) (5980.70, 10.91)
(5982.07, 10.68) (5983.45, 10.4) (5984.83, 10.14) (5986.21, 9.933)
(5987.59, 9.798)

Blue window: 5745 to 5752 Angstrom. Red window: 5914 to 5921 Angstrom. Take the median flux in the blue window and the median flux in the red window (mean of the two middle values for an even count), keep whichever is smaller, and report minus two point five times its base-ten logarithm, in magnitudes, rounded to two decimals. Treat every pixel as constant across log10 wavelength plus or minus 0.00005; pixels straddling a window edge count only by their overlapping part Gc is -2.56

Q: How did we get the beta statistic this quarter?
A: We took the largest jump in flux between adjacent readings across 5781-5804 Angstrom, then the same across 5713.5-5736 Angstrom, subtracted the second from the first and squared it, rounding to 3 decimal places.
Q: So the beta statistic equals 0.004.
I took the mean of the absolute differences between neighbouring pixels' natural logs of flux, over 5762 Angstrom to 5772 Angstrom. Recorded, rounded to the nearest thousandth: 0.034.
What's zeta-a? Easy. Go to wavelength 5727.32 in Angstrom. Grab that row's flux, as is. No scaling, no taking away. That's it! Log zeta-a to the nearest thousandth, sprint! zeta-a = 10.410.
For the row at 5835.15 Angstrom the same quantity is 10.290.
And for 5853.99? 10.270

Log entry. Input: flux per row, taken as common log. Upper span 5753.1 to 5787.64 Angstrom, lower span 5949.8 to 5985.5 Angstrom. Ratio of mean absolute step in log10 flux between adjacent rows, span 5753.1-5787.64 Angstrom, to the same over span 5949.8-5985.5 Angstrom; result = 1.9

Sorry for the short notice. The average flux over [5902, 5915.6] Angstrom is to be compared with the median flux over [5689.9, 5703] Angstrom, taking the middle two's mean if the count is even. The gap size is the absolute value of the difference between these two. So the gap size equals 0.09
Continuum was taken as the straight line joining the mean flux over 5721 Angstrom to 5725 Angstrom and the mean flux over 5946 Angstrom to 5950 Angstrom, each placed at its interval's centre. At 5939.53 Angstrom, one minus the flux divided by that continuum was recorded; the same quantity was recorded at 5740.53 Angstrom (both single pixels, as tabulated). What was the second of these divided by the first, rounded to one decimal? 3.2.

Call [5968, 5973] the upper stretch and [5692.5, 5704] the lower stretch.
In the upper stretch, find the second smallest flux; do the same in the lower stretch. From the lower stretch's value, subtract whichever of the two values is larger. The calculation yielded -0.28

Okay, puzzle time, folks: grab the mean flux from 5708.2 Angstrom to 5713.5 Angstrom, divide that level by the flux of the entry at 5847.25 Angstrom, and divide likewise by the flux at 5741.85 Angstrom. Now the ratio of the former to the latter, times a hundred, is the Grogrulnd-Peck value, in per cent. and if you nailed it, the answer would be 109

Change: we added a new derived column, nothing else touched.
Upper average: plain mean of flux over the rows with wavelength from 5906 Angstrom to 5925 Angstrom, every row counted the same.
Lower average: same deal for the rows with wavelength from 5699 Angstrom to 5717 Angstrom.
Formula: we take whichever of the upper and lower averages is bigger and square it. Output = 106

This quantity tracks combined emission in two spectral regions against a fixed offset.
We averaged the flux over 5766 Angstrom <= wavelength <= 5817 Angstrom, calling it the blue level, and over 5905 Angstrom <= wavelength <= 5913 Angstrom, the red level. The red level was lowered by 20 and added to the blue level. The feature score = -0.26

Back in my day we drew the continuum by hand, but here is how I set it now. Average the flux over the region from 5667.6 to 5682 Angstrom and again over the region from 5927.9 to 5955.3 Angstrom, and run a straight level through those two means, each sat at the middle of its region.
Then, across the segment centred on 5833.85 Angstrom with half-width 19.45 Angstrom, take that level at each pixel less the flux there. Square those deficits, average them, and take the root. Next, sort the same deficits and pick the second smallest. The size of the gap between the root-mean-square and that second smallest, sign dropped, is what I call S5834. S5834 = 1.6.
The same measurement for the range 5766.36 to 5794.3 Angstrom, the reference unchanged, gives 1.0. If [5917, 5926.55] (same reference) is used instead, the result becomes 1.4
